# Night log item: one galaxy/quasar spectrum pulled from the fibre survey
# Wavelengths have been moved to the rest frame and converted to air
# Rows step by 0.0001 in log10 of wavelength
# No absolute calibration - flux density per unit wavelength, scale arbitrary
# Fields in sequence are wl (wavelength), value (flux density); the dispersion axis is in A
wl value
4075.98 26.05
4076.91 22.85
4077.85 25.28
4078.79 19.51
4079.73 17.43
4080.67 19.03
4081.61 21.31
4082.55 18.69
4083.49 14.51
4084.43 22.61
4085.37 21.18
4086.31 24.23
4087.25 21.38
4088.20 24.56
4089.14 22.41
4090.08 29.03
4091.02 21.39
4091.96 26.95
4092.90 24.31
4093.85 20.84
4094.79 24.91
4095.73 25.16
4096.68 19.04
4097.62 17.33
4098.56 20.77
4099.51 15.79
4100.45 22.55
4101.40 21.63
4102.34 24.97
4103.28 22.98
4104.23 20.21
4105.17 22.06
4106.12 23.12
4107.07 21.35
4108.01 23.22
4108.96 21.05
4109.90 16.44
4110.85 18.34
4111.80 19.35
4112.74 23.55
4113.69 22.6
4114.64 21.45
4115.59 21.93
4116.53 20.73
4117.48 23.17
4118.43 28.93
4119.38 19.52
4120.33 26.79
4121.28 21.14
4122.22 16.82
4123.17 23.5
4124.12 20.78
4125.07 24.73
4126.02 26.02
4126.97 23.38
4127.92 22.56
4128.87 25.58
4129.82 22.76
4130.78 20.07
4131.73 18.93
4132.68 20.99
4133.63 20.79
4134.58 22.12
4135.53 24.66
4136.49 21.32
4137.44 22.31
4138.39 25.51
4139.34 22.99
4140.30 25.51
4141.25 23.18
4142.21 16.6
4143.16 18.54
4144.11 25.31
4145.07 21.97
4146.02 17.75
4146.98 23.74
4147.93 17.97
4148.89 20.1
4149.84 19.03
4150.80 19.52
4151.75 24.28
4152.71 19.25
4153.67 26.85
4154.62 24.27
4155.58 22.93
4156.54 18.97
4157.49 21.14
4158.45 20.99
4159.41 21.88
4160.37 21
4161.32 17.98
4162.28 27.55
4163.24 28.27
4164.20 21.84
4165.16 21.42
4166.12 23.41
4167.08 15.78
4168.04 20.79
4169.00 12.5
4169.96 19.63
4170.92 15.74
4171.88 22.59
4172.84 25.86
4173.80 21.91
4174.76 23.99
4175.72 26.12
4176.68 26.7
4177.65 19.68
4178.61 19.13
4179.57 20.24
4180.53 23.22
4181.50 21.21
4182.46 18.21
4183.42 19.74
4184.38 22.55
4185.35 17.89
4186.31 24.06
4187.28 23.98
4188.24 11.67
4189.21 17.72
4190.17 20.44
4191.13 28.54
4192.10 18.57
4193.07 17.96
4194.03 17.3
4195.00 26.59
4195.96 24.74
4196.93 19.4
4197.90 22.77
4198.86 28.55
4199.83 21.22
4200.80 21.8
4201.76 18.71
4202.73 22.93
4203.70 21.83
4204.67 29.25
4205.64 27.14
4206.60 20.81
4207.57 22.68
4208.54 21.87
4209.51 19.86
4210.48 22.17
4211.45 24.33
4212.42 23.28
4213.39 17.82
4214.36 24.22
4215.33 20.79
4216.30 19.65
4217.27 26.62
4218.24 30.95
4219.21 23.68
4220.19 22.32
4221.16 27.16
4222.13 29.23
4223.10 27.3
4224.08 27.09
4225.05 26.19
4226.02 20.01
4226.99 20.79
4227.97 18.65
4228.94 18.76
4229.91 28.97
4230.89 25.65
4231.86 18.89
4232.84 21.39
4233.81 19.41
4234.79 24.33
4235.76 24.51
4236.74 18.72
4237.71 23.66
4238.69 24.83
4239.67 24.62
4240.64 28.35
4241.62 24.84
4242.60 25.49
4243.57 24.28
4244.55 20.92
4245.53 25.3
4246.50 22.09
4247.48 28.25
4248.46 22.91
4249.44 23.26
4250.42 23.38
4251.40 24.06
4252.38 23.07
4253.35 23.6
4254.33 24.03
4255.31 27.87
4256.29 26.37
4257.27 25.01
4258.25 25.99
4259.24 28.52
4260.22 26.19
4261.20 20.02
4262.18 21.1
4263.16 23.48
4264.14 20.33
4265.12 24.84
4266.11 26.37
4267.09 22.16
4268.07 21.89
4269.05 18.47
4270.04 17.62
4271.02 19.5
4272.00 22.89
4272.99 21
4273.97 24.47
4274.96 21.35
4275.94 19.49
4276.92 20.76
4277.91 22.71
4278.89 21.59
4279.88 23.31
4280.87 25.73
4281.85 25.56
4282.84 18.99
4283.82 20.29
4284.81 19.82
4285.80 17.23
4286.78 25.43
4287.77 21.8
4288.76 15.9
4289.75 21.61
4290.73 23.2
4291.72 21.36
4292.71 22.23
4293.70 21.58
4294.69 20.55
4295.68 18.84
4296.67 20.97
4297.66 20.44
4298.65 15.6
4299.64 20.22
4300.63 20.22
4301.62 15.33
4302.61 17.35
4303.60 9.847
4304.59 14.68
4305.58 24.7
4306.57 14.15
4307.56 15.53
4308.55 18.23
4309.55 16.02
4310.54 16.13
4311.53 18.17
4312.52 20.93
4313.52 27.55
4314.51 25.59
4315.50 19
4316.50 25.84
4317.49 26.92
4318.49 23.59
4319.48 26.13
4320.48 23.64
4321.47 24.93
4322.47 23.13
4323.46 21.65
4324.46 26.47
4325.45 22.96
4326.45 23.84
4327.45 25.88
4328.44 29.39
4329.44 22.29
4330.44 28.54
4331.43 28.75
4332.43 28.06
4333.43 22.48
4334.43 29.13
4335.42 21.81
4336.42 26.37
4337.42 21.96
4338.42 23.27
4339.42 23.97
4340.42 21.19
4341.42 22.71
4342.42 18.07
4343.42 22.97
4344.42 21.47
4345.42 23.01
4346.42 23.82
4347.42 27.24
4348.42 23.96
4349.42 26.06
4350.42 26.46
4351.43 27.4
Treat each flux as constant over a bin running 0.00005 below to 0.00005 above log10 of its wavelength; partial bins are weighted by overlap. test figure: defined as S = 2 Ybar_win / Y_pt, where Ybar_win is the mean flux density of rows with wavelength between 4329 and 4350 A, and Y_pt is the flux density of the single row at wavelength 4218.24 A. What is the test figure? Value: 1.6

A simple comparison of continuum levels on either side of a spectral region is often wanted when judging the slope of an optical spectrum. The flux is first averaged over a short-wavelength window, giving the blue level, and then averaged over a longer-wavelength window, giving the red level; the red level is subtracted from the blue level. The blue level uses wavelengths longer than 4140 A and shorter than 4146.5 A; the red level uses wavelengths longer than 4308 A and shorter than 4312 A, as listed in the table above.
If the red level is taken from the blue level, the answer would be 4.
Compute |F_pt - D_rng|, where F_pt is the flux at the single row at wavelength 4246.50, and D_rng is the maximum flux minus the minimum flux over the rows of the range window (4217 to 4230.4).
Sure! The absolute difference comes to 10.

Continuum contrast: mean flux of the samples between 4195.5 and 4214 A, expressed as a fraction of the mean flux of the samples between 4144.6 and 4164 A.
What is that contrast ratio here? 1.04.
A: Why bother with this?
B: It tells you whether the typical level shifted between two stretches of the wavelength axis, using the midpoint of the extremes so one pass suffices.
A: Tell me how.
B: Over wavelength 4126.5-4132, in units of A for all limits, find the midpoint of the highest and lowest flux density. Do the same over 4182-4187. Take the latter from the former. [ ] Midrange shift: 1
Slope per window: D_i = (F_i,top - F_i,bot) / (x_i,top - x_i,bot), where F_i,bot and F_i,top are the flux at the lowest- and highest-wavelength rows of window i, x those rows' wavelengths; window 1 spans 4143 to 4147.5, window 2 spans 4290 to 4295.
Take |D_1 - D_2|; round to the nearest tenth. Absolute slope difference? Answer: 2.0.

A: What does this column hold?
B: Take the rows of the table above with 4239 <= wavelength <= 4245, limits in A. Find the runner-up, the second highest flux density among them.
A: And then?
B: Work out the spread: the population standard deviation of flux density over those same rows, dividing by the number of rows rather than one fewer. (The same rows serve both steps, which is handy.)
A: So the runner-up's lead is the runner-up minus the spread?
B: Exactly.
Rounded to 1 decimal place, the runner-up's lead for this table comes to 23.3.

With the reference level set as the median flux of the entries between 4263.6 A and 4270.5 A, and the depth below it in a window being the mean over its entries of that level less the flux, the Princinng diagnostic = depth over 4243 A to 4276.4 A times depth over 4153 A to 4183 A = -0.3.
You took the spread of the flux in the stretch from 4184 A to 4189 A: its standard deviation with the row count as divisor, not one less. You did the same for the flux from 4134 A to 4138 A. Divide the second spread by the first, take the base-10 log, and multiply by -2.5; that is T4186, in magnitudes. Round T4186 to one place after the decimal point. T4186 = 1.5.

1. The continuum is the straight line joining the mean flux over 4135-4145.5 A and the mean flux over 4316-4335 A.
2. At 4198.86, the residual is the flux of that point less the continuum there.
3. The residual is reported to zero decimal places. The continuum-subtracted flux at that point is 5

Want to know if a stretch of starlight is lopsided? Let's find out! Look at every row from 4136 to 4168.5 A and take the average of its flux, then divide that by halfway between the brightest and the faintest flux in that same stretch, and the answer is 0.99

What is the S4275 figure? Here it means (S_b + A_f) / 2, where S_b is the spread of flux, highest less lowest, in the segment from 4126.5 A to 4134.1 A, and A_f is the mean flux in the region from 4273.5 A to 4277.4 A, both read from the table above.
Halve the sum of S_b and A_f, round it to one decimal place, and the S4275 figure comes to 14.1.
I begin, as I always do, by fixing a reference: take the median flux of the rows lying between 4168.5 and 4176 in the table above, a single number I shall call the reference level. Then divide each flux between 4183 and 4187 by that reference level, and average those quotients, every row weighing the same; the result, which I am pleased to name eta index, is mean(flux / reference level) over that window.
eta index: 0.95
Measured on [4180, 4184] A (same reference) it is 0.93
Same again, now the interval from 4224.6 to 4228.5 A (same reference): 0.96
